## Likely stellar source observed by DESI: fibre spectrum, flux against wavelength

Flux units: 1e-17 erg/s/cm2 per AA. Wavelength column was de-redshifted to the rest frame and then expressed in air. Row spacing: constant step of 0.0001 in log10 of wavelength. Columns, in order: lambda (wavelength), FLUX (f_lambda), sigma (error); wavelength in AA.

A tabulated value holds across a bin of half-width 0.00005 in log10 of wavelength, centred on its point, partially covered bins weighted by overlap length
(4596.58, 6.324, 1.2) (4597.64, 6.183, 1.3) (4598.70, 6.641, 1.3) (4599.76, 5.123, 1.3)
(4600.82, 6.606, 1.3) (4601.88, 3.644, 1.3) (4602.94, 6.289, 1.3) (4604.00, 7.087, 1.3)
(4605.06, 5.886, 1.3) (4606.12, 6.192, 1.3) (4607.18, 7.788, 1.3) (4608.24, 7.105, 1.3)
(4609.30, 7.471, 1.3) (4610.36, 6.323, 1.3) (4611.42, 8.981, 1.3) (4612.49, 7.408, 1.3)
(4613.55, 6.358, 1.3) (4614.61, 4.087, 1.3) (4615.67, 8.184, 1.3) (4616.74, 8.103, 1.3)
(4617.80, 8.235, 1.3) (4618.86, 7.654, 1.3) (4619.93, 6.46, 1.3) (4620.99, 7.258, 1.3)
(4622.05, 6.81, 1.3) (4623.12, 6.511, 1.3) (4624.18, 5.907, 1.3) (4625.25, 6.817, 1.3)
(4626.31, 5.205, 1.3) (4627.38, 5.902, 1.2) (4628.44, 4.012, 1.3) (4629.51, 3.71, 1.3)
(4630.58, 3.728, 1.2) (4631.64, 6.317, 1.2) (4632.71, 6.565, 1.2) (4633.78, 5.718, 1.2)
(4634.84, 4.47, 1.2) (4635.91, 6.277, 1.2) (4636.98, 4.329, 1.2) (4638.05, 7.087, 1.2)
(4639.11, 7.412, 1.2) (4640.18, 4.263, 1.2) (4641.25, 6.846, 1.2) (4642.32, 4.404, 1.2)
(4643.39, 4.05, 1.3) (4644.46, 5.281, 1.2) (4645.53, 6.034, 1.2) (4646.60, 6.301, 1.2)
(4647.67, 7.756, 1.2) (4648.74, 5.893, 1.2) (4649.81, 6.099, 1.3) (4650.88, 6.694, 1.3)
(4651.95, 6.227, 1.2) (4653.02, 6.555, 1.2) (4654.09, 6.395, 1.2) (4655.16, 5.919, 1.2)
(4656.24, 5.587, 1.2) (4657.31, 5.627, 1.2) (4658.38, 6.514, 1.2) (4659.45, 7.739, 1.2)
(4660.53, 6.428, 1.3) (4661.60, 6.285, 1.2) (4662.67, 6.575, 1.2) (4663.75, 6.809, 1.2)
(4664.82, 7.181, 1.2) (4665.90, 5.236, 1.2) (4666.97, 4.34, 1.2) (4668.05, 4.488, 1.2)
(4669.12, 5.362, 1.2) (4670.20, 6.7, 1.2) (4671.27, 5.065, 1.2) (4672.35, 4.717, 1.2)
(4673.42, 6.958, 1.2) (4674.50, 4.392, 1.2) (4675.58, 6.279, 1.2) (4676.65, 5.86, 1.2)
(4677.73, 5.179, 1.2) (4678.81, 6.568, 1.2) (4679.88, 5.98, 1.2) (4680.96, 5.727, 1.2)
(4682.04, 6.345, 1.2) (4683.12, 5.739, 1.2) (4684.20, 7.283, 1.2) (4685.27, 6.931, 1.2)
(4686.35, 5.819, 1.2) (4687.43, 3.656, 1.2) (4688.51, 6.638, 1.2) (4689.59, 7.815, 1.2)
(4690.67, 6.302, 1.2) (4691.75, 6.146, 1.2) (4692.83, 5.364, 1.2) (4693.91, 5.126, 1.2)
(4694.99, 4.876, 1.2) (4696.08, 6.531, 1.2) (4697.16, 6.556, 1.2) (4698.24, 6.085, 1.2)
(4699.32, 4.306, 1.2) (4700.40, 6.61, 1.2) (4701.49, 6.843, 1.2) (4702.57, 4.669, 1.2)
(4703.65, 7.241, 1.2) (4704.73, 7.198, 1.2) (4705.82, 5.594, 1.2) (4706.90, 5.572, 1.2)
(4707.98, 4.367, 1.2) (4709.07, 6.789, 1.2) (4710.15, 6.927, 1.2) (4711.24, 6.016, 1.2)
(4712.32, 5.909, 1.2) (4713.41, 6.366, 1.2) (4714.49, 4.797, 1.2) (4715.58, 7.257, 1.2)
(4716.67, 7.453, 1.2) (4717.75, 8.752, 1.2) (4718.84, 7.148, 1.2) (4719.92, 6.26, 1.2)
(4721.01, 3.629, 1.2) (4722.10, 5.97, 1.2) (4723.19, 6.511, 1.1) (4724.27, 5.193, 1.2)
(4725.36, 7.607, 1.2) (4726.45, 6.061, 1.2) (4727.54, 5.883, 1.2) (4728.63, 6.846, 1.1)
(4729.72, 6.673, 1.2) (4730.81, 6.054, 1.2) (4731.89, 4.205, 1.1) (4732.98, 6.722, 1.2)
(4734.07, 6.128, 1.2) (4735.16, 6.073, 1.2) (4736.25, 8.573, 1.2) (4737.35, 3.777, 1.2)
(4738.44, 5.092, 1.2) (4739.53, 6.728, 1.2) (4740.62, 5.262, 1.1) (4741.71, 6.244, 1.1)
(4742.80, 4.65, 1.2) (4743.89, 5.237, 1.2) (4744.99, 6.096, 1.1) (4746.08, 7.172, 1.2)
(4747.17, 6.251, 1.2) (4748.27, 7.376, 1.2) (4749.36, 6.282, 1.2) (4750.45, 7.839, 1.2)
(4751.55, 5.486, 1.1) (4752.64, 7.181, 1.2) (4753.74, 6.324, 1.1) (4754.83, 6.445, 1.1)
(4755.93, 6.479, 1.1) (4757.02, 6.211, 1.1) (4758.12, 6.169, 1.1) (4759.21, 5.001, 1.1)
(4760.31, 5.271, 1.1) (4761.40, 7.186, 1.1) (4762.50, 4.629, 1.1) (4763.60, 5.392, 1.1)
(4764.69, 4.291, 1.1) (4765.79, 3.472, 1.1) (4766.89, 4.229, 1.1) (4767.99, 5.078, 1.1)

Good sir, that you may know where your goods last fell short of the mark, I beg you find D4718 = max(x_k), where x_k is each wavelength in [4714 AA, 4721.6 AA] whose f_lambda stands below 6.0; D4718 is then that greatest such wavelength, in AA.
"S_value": 4721.01 AA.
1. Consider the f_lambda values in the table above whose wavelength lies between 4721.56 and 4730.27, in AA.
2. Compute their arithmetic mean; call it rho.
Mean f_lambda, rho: 6.34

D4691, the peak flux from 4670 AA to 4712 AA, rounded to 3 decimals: 7.815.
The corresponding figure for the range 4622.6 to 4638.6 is 7.087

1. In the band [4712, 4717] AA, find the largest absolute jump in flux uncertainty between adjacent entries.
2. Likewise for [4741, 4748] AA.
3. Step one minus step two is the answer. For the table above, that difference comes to -0.10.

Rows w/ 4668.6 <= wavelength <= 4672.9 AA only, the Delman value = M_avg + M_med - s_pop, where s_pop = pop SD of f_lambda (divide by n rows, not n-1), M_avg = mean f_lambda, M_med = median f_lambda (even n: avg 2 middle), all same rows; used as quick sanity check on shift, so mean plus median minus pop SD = 9.9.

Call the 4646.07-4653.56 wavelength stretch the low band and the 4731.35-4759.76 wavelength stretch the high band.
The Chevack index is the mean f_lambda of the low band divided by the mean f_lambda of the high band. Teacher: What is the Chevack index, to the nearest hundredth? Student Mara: 1.06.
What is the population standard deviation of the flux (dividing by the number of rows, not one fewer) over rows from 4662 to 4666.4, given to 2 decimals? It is 0.73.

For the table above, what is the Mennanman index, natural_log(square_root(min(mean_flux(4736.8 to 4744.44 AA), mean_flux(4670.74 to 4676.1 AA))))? 0.83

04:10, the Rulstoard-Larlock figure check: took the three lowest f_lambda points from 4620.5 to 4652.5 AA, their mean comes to 3.8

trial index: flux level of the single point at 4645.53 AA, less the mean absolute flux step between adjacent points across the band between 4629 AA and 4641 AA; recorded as 4.5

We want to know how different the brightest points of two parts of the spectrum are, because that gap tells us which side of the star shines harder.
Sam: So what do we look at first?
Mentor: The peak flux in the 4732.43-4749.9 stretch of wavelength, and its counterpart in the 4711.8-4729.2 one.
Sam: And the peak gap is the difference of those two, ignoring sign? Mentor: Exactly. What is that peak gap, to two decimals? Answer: 0.18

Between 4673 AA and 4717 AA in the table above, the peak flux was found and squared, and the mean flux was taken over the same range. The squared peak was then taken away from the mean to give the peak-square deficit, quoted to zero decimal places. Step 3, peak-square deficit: -55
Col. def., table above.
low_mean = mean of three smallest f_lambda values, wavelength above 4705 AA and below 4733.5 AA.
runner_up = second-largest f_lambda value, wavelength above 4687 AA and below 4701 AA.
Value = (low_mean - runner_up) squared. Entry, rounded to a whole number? 7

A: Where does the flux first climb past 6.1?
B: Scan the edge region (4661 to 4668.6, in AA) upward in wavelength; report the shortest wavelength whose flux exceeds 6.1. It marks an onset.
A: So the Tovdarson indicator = 4661.60 AA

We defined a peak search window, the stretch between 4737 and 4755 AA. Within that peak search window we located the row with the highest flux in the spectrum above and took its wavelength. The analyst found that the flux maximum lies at 4750.45 AA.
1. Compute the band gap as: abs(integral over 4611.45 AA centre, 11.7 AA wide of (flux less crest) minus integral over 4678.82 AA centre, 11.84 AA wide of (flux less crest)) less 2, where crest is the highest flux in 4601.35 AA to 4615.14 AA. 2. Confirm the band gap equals 11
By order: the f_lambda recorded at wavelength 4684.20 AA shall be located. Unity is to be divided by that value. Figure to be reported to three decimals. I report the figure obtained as 0.137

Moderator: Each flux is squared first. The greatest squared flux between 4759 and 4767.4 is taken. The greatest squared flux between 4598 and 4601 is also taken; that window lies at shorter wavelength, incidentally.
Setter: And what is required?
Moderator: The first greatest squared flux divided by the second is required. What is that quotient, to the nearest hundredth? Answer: 1.17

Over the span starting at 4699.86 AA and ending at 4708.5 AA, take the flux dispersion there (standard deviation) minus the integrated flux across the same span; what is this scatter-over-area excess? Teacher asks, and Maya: -51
